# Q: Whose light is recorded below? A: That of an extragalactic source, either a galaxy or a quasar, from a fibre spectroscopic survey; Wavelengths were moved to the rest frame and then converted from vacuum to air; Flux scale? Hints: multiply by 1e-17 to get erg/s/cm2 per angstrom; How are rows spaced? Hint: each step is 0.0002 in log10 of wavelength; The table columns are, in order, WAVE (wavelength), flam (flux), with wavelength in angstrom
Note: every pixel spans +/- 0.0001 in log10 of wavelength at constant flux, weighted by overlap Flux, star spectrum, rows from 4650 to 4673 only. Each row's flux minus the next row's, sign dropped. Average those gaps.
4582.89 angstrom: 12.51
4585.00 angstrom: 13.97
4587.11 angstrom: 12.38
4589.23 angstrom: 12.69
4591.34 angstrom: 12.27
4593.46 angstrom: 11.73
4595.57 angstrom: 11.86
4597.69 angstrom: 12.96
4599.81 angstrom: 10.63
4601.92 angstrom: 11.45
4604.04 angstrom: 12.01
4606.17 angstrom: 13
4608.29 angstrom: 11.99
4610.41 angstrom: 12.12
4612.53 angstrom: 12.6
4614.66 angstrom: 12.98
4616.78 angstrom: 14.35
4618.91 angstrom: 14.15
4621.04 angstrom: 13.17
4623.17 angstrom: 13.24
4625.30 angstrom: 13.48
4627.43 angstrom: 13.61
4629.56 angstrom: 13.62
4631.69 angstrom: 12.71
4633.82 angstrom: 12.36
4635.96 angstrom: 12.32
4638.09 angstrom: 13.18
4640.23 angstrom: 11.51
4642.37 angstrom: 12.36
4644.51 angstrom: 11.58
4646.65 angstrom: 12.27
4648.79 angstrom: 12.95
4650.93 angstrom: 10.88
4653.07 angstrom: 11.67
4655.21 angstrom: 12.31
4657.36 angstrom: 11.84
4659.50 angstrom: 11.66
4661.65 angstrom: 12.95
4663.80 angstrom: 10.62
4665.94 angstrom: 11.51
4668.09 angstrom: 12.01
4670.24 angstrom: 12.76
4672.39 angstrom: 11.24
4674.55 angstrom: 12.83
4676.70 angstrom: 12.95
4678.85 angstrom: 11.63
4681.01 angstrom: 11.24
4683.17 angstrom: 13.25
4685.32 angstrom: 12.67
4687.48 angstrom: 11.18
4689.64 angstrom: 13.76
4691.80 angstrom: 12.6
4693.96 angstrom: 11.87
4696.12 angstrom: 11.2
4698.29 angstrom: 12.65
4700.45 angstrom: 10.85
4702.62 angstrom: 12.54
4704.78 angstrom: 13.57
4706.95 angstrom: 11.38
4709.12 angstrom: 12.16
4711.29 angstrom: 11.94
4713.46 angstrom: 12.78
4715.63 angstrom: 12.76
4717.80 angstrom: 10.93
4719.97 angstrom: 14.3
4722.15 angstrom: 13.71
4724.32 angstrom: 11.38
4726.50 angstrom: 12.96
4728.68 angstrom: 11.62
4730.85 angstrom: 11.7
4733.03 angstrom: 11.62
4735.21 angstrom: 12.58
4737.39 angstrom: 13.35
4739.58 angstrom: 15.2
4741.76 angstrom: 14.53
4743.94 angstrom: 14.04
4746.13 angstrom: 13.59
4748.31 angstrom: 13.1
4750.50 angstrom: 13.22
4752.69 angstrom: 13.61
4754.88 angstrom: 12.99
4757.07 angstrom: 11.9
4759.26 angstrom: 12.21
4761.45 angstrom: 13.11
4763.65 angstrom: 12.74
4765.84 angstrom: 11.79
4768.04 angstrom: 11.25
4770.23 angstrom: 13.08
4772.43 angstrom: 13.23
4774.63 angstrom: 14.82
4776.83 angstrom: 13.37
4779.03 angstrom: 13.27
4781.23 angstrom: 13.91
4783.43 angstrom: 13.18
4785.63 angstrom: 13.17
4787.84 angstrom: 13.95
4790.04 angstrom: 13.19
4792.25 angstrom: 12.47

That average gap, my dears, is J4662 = 0.94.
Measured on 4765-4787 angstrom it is 0.78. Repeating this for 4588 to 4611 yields 0.80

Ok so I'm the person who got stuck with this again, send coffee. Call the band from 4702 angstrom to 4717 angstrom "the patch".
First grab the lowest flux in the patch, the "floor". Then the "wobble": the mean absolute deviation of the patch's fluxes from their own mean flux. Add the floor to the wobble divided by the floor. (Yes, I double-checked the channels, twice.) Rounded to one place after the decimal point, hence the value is 11.4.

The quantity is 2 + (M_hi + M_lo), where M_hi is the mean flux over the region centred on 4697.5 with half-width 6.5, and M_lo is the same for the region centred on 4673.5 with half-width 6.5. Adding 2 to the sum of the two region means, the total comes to 26.2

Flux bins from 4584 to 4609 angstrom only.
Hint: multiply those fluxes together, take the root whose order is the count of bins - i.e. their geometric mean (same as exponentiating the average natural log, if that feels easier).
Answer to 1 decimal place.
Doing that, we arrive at 12.2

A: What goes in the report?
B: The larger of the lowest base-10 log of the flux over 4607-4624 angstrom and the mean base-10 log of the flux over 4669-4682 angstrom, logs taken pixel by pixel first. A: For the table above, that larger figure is 1.08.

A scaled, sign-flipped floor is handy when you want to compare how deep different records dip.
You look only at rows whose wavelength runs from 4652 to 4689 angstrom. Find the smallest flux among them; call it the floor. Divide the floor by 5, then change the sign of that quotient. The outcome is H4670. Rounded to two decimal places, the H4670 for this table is -2.12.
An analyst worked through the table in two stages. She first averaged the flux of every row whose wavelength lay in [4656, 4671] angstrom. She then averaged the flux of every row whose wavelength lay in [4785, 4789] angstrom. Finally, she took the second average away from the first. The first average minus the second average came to -1.7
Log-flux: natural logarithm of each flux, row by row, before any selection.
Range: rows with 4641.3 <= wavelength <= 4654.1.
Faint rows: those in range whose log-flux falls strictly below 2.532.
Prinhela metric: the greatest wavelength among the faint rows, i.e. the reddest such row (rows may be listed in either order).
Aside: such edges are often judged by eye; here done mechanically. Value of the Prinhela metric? 4653.07 angstrom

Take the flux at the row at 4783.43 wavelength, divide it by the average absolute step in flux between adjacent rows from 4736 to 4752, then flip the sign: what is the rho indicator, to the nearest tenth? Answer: -19.4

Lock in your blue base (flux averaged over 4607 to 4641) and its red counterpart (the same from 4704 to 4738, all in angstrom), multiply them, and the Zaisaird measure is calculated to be 161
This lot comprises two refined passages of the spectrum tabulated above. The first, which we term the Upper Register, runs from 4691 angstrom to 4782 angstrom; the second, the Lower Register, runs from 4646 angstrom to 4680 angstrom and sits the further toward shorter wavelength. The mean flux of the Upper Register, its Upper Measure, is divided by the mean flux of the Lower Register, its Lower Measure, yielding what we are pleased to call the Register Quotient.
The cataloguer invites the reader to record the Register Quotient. 1.06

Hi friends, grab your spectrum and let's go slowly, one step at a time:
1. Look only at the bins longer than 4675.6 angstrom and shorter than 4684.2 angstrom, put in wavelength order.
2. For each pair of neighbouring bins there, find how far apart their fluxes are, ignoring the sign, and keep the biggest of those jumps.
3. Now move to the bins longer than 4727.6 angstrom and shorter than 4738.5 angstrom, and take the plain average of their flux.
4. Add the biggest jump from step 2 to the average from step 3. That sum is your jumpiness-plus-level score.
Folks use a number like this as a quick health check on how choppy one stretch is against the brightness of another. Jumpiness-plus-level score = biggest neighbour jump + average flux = 14.2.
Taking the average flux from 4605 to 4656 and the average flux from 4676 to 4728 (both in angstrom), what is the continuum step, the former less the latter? 0.3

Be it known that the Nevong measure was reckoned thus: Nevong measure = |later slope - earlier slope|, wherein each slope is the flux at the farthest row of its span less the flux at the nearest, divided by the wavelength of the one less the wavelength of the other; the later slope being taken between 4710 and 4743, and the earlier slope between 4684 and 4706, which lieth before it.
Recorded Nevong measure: 0.039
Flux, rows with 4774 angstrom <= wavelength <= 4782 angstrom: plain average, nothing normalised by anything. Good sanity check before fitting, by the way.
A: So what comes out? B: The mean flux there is 13.8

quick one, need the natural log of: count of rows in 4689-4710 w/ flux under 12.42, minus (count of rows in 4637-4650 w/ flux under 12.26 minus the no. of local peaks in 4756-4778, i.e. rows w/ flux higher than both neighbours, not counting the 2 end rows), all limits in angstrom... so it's 1.61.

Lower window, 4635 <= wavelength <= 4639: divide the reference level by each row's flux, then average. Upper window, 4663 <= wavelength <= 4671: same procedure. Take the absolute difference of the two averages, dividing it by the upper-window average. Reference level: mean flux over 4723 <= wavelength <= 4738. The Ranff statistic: 0.083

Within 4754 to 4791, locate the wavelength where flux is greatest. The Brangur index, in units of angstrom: 4774.63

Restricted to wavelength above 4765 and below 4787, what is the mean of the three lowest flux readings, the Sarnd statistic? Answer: 12.04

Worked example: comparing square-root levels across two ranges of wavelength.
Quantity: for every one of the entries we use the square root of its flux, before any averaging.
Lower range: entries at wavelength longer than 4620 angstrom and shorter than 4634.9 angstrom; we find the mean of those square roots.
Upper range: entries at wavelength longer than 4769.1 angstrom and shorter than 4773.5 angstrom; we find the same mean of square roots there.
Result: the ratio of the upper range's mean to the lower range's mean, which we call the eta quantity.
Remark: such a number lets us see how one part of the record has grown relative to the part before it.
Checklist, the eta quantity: 1.00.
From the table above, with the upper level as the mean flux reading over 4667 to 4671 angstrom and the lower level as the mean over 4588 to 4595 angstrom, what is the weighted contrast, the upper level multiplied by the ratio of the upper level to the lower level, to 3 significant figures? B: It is 12.5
